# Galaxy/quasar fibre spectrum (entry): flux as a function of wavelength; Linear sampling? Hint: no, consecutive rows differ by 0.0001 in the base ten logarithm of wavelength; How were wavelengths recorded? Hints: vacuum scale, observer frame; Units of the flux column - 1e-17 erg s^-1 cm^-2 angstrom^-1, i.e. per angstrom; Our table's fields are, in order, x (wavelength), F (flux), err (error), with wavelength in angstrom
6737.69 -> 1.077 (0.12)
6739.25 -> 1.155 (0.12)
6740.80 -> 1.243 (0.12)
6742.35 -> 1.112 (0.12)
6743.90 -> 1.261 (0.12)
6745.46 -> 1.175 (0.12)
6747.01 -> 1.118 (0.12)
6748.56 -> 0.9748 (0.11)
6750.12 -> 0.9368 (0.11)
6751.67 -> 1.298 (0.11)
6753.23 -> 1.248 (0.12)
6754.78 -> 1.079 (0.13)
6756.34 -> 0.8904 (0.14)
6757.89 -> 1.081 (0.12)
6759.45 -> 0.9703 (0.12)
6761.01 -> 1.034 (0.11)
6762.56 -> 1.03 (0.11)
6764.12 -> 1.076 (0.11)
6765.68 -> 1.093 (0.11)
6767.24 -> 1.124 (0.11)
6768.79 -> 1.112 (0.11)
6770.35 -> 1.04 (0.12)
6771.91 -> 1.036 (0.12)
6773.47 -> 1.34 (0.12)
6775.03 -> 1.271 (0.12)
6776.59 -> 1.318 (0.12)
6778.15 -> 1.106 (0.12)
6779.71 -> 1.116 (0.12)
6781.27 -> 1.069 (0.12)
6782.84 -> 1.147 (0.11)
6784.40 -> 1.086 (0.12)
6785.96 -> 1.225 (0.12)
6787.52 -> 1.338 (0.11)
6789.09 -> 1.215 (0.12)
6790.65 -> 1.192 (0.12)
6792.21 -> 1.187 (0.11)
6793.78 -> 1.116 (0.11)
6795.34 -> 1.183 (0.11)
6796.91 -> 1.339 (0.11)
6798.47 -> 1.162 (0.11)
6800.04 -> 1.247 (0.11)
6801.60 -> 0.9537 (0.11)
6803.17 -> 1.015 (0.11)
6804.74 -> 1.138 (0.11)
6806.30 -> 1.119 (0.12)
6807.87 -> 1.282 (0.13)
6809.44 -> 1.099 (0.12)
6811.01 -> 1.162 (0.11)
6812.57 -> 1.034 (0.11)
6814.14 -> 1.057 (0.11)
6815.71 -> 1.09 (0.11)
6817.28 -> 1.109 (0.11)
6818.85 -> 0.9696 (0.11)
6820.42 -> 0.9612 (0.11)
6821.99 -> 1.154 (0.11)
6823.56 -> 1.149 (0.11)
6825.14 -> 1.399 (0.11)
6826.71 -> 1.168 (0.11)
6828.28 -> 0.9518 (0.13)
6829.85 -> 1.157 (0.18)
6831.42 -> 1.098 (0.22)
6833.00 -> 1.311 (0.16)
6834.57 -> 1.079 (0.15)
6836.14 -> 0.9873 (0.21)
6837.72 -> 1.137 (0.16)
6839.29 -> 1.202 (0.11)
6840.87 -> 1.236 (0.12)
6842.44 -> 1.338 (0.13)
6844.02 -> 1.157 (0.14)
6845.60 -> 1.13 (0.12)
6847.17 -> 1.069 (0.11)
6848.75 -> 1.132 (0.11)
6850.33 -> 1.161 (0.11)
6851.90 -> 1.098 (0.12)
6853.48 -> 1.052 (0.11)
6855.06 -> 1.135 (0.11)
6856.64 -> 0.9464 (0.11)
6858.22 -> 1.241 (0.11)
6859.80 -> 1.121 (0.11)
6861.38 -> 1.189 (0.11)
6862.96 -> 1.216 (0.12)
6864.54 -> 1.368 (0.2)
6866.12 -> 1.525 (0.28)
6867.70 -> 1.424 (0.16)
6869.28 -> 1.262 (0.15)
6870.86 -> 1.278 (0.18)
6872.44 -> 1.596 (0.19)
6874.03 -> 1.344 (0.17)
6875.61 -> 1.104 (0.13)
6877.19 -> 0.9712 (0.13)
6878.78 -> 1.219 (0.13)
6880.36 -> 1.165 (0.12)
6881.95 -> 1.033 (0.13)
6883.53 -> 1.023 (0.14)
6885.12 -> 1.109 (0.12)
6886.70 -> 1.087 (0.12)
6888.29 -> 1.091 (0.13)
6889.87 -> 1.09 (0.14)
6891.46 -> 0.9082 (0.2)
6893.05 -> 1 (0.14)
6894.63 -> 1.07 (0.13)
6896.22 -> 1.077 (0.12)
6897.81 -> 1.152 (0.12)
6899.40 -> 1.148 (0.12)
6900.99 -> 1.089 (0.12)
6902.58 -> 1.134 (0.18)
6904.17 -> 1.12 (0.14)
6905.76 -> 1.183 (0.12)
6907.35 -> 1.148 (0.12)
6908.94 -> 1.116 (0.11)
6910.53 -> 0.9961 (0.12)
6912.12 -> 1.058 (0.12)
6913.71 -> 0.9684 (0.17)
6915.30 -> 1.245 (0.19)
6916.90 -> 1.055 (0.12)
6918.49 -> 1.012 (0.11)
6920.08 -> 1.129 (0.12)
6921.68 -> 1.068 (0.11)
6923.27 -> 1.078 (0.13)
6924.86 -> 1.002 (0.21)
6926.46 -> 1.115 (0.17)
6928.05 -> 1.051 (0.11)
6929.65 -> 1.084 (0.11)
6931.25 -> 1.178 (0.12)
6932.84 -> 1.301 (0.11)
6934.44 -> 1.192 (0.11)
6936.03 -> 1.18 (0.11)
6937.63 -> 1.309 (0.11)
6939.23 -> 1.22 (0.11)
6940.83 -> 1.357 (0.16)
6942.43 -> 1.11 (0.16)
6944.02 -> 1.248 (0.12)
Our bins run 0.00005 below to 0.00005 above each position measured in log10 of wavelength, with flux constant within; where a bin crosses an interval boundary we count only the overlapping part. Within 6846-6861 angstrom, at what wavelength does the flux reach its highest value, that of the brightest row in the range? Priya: 6858.22 angstrom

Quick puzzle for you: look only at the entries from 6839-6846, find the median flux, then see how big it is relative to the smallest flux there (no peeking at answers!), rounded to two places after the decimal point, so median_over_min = 1.06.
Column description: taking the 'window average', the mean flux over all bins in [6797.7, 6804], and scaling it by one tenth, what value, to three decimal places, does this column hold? 0.109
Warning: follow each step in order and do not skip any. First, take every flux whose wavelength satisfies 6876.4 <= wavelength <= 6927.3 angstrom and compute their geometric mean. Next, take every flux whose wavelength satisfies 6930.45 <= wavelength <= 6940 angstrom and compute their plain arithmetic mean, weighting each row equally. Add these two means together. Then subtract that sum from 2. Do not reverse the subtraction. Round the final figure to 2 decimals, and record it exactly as -0.31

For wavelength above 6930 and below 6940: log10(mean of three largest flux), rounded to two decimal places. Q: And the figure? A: 0.11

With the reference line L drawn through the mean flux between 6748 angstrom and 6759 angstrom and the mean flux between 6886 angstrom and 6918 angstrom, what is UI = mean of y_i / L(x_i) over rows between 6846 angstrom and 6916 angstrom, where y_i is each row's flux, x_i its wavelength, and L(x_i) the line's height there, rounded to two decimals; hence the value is 1.06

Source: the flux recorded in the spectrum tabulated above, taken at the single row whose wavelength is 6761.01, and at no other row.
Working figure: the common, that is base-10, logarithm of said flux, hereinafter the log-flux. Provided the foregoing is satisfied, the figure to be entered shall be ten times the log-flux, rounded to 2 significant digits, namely 0.15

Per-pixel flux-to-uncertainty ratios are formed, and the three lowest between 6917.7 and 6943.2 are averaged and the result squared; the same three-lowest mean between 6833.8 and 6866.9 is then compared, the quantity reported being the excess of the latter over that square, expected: -31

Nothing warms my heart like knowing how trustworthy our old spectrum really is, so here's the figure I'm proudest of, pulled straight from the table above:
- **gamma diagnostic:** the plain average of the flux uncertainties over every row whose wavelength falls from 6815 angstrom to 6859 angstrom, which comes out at 0.129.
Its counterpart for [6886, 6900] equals 0.136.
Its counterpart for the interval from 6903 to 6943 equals 0.131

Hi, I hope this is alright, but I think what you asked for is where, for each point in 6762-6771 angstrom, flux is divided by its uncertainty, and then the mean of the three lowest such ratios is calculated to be 9.3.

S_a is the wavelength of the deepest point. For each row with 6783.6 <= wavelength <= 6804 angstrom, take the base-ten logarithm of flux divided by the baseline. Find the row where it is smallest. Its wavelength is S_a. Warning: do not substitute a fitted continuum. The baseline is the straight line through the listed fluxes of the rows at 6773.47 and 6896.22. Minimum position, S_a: 6801.60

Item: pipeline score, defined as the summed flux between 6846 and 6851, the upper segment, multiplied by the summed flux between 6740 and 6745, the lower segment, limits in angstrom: 12.2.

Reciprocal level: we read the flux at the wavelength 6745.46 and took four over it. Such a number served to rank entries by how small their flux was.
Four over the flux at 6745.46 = 3.40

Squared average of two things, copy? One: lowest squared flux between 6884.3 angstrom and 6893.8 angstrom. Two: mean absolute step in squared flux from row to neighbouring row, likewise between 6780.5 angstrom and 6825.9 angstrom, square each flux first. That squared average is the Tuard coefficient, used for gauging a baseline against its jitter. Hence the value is 0.28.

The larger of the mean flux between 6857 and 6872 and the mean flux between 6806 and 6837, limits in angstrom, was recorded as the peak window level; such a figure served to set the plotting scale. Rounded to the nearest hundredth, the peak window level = 1.29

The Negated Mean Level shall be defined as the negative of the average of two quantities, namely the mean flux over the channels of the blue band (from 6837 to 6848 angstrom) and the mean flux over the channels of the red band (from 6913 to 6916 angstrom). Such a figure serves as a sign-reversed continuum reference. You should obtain -1.144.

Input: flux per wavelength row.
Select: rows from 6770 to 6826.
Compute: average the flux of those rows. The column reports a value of 1.15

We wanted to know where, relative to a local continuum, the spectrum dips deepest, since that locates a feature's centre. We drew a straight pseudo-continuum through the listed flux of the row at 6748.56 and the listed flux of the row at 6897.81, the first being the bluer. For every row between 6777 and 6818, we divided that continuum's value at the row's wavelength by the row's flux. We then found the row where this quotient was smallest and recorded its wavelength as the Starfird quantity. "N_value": 6787.52 angstrom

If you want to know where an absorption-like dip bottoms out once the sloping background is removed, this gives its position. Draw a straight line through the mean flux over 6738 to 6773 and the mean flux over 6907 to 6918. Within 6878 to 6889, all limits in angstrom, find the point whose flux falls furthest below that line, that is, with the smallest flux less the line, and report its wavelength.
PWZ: 6883.53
